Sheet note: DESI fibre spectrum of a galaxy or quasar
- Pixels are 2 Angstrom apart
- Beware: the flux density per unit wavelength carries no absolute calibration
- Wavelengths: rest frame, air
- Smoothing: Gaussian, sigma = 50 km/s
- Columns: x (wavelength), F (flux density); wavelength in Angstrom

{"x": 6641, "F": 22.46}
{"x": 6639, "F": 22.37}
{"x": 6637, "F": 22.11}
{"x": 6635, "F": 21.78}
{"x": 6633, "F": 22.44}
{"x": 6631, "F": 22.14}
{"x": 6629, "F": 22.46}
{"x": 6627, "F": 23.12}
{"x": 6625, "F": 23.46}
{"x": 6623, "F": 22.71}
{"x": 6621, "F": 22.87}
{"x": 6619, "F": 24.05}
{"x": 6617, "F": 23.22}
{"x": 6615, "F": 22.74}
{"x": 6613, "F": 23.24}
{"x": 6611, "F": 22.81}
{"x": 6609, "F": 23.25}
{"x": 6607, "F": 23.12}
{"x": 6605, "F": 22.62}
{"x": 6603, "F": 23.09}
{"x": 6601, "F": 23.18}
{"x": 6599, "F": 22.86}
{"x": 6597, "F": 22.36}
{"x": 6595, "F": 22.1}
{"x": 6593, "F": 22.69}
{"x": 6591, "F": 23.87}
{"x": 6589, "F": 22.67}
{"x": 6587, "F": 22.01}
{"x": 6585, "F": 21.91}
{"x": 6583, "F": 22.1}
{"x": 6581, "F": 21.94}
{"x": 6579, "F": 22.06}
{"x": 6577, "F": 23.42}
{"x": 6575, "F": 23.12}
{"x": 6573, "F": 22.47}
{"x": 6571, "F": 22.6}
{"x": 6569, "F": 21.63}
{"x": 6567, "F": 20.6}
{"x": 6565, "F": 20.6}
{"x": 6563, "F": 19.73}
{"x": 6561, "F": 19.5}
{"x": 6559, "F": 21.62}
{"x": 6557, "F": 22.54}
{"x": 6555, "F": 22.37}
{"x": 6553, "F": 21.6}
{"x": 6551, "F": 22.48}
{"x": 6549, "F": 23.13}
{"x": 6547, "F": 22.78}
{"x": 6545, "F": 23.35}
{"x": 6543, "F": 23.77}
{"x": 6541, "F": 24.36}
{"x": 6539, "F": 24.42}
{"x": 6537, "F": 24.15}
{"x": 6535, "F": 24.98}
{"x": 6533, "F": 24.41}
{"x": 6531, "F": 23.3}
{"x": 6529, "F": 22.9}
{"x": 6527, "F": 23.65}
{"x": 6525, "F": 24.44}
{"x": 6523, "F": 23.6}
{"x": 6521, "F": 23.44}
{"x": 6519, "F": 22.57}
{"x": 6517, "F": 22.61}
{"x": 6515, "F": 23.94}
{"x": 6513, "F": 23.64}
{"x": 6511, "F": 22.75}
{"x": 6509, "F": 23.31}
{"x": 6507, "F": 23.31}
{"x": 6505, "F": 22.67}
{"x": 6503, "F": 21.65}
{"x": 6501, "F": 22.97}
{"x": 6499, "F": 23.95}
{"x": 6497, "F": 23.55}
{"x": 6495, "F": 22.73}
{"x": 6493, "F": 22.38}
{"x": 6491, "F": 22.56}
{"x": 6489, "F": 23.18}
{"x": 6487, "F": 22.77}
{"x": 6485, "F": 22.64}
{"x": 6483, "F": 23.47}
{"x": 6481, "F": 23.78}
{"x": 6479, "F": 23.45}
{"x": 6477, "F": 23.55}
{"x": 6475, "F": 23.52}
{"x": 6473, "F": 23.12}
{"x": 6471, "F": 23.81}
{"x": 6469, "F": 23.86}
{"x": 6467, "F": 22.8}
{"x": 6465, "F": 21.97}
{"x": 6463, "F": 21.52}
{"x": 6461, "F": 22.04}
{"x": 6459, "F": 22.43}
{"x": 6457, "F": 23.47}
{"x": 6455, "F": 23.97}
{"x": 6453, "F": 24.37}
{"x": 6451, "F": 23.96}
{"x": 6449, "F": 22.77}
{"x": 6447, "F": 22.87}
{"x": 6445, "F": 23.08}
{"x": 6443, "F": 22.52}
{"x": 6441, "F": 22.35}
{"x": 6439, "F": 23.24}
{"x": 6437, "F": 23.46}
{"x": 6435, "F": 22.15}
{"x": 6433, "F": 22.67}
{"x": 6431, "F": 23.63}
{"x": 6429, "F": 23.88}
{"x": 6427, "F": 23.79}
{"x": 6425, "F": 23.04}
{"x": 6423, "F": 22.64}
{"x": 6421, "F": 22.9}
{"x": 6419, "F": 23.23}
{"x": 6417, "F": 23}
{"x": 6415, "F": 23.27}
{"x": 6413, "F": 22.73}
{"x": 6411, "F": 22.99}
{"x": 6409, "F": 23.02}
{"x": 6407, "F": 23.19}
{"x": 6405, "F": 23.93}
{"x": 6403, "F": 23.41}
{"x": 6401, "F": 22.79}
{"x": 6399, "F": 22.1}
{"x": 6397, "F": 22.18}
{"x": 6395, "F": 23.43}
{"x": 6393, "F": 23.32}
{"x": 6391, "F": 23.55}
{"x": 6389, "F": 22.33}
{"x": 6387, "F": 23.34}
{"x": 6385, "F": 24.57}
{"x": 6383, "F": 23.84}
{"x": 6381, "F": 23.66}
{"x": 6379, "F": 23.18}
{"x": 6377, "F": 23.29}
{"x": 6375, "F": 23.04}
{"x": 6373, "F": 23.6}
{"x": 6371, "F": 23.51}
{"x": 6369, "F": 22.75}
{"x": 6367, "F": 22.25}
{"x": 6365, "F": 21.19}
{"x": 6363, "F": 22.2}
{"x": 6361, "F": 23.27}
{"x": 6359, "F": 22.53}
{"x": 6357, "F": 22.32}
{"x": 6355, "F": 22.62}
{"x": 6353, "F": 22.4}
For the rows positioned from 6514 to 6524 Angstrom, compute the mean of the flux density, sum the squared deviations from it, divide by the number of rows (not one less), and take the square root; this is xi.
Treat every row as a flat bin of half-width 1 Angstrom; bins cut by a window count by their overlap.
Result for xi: 0.5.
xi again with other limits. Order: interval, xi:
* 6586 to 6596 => 0.7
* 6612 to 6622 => 0.5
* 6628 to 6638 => 0.2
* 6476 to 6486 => 0.4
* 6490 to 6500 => 0.6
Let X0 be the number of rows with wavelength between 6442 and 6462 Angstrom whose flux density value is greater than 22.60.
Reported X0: 7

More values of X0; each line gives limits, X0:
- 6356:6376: 5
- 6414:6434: 10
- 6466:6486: 10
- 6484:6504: 7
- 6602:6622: 10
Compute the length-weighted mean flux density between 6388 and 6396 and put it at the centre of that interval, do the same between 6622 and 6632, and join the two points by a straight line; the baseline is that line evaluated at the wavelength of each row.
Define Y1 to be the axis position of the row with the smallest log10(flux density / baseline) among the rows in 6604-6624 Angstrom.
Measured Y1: 6605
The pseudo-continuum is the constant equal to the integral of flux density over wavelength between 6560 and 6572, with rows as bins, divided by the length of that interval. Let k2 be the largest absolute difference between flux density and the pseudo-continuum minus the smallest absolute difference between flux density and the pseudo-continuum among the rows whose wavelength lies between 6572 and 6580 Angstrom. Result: 1.36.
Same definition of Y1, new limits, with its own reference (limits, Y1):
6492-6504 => 6503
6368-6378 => 6369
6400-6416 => 6413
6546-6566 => 6561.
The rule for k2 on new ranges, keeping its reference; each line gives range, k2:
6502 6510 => 1.66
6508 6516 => 1.19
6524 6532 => 1.54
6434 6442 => 1.31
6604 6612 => 0.63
